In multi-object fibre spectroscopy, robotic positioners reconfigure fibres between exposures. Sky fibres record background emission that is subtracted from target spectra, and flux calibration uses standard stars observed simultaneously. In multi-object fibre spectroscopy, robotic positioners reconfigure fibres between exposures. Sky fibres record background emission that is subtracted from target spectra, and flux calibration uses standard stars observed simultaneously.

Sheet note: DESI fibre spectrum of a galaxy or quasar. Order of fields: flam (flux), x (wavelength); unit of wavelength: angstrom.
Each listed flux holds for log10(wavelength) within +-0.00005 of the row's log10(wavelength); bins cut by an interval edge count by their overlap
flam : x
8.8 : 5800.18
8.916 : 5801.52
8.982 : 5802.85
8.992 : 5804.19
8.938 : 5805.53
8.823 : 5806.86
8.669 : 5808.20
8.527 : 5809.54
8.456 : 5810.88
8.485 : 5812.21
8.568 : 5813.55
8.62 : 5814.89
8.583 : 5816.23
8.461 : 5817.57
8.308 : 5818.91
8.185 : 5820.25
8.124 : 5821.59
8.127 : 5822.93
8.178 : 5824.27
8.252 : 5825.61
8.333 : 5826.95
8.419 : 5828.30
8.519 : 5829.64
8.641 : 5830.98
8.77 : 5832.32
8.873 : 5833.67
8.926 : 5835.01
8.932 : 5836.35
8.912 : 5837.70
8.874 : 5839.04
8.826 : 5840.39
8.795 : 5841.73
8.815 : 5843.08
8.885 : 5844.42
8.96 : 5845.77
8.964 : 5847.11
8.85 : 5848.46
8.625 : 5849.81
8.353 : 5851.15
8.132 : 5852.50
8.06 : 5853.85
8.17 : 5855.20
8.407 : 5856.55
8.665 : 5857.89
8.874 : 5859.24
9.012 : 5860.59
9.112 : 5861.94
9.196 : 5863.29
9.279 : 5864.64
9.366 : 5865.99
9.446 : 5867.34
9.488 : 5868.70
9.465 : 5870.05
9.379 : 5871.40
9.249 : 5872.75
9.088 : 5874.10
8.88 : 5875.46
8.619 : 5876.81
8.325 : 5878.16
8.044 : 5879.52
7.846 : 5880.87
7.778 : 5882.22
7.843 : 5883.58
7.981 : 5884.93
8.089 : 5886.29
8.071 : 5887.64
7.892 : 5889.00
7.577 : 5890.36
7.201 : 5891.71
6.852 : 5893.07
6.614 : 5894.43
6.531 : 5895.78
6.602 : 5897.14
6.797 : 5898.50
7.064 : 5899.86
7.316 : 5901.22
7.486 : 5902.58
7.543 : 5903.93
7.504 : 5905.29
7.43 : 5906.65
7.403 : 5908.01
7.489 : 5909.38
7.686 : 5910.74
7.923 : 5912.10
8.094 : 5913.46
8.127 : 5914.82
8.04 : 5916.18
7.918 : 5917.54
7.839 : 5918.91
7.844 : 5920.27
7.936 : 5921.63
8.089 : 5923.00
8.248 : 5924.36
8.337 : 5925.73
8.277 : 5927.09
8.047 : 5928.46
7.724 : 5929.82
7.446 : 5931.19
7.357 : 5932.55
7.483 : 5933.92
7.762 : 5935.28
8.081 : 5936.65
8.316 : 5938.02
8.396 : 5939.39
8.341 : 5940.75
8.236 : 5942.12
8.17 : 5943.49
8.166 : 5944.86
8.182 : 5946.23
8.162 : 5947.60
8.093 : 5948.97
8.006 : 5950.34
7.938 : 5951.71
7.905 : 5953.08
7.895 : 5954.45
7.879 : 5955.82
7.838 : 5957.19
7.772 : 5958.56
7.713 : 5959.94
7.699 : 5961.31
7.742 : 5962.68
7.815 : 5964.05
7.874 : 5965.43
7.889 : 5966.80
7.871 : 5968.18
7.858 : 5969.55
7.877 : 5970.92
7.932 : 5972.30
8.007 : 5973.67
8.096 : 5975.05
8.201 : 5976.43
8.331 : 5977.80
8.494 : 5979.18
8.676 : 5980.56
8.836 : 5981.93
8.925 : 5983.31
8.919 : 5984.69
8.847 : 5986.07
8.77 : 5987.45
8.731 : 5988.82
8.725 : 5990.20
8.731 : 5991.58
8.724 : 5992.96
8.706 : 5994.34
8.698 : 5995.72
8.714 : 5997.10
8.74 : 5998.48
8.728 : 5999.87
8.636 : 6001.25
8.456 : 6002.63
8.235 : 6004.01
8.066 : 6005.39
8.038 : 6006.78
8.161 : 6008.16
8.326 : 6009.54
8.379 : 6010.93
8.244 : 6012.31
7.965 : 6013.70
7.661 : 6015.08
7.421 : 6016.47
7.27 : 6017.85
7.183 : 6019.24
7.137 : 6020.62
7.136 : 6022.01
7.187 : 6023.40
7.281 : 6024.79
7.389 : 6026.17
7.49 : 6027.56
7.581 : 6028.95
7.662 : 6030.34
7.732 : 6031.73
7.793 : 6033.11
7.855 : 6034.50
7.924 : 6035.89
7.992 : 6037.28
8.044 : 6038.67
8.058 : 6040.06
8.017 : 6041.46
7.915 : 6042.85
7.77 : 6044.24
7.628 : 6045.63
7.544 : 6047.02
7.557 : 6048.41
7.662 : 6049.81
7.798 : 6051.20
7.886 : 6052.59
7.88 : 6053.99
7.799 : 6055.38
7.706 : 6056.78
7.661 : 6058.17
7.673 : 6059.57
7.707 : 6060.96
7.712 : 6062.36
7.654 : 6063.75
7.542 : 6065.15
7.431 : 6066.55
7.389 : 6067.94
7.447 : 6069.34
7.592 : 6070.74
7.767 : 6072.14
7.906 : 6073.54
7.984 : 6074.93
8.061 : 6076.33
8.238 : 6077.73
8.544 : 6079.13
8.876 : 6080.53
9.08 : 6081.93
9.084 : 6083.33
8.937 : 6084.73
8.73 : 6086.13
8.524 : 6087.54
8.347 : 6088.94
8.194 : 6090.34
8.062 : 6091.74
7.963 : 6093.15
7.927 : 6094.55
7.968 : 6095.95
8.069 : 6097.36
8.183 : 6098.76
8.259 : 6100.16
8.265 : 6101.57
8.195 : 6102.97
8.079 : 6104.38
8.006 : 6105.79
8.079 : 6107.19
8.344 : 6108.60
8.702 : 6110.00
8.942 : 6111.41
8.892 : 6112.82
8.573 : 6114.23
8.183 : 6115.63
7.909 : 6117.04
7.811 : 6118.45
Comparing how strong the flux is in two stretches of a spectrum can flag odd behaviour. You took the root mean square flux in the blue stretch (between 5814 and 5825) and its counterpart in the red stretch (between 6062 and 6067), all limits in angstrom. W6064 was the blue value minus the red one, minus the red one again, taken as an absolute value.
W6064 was 6.8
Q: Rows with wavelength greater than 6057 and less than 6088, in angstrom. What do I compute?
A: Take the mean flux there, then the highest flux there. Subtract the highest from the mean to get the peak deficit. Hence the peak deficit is -1.0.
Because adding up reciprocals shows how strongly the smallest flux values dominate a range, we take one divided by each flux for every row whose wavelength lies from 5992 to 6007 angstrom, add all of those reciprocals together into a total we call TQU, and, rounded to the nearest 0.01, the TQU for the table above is 1.29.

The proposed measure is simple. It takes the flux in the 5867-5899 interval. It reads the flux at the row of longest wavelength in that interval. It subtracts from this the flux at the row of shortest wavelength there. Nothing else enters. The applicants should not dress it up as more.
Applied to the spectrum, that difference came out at -2.6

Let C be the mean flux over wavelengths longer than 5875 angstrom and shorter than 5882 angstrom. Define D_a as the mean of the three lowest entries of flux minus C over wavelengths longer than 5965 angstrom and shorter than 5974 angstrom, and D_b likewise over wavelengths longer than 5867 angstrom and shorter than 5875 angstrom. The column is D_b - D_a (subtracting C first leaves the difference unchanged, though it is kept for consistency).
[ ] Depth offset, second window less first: 1.4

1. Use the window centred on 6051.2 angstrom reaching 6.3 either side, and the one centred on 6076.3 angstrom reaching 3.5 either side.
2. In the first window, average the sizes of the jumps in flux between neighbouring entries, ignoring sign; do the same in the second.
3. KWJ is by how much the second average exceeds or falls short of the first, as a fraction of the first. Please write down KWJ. 1.1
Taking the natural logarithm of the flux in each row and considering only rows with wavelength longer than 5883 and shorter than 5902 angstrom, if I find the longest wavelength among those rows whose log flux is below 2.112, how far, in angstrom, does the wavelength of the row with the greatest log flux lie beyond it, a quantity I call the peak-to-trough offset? -14.9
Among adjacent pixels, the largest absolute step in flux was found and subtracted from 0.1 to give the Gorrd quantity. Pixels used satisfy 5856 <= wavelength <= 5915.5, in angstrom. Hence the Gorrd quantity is -0.28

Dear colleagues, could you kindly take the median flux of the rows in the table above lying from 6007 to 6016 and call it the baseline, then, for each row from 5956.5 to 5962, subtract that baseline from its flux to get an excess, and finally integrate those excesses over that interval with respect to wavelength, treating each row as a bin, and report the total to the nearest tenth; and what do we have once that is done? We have -2.5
